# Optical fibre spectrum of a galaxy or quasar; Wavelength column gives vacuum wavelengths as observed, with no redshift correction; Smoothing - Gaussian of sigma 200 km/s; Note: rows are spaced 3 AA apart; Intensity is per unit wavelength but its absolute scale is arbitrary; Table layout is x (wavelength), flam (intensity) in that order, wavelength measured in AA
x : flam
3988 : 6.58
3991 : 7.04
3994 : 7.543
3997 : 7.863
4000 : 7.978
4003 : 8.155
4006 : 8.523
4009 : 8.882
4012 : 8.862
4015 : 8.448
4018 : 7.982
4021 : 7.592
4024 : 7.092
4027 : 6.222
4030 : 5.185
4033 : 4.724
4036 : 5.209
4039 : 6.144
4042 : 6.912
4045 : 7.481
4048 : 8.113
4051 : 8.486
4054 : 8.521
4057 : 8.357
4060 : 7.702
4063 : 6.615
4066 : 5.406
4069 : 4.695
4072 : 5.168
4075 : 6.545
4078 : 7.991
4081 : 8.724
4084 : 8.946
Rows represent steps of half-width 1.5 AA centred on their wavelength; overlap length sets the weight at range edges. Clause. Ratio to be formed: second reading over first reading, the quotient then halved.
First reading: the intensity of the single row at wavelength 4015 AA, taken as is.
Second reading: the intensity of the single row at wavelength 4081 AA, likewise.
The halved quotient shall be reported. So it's 0.52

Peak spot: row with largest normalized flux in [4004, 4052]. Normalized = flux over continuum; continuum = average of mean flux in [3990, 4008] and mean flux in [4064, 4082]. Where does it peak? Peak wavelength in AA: 4009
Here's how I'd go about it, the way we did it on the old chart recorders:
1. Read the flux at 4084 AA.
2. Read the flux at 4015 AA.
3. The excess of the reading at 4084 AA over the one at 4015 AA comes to 0.5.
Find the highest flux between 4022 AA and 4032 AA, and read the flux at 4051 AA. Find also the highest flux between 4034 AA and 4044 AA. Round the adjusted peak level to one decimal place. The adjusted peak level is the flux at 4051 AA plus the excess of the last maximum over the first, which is 8.3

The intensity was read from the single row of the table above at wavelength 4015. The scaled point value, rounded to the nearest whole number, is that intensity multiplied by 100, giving 845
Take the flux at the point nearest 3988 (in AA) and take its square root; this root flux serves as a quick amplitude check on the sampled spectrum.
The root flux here 2.57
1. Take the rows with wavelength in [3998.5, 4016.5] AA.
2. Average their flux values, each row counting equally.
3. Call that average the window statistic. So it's 8.5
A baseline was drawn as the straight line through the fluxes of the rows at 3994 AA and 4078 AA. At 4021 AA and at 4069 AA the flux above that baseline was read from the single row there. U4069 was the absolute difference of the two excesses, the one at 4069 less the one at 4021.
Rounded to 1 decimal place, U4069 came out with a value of 3.2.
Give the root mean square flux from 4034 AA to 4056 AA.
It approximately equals 7.4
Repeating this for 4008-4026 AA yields 8.2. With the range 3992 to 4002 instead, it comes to 7.8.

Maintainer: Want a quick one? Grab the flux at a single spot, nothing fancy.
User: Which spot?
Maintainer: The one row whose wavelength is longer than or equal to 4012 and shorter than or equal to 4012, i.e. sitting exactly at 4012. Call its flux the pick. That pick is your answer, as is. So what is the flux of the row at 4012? 8.862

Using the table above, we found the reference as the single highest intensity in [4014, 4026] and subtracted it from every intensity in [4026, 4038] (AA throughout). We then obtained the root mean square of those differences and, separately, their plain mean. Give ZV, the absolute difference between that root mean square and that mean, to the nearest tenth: 6.3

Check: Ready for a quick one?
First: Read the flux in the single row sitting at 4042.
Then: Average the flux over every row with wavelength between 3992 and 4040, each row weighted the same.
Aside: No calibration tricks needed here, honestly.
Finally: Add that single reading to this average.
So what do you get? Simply 14.2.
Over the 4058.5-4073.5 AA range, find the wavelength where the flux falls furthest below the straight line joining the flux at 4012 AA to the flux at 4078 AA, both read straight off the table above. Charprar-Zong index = 4069 AA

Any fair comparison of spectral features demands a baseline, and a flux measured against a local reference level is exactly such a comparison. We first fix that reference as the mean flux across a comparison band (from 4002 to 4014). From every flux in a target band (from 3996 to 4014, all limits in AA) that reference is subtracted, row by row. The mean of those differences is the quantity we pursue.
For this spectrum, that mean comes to -0.2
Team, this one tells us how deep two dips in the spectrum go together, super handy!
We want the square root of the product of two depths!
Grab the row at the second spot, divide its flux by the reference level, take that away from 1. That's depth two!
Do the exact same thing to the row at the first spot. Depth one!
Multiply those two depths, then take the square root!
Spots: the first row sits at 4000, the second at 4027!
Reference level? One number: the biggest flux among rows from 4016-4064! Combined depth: 0.13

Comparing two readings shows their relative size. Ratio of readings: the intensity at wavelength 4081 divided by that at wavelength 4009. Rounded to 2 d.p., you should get 0.98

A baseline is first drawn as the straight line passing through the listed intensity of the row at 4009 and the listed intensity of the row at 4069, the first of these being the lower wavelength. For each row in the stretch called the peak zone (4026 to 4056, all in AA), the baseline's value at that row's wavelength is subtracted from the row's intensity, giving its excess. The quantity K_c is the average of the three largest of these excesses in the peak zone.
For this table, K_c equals 2.4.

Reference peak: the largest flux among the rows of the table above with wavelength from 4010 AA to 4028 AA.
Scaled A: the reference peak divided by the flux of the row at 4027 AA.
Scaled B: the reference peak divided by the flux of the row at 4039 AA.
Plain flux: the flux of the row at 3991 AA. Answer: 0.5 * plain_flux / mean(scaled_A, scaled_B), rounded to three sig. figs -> 2.46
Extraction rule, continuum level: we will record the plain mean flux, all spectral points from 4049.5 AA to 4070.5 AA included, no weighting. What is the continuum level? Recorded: 7.1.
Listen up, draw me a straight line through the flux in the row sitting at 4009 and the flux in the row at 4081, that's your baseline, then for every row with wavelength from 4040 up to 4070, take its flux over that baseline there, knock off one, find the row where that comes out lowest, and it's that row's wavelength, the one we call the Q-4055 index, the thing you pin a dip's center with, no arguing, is 4069 AA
